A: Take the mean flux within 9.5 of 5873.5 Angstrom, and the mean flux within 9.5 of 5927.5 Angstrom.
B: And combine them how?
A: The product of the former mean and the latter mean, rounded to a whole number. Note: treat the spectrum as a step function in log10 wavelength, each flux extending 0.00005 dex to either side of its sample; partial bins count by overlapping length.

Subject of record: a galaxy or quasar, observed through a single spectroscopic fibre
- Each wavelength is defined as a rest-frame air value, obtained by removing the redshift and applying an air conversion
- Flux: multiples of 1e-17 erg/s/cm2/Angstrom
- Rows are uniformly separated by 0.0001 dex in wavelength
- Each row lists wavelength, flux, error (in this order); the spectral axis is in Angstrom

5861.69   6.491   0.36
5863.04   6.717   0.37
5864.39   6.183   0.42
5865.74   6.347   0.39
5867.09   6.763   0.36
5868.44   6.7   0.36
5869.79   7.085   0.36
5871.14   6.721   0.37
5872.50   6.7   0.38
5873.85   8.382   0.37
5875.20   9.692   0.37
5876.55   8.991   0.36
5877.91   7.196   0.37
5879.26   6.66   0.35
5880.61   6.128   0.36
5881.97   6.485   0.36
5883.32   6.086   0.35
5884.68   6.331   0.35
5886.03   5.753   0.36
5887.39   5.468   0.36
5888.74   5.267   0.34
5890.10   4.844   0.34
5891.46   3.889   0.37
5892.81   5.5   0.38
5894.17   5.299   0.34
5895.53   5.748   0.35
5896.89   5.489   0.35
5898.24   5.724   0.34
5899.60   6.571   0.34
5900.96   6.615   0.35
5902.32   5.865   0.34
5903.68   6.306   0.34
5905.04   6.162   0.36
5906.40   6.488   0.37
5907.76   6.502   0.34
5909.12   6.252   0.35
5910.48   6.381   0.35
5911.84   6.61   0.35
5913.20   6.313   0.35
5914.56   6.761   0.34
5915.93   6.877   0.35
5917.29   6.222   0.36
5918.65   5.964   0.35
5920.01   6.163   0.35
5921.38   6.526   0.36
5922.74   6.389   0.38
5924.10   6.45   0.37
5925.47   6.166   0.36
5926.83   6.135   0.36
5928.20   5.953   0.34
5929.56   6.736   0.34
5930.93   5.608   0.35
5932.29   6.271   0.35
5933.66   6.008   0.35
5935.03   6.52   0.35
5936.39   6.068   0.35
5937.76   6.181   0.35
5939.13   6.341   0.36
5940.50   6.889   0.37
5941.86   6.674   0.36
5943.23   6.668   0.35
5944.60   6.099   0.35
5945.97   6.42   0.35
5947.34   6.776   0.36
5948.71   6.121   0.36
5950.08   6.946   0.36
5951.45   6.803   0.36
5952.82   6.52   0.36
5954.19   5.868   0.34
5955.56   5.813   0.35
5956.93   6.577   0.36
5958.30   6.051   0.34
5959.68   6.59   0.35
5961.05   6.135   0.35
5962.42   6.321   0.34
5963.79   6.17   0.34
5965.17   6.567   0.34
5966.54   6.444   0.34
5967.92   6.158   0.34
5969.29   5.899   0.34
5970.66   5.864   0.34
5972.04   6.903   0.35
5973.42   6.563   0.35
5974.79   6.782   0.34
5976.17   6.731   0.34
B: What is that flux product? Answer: 44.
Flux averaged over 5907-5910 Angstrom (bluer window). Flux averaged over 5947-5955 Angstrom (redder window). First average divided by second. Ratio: 0.98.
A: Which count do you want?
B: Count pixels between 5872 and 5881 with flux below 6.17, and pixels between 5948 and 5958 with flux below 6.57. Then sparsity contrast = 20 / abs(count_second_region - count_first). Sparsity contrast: 6.7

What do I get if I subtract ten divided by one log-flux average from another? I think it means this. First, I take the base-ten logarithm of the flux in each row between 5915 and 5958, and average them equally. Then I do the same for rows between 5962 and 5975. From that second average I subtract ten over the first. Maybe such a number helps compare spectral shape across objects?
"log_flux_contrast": -11.7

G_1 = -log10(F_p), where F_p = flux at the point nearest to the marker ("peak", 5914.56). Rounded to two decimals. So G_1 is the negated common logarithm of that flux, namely -0.83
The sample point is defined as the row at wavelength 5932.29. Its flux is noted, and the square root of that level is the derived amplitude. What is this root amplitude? 2.50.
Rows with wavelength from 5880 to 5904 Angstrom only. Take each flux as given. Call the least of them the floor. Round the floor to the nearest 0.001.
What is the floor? 3.889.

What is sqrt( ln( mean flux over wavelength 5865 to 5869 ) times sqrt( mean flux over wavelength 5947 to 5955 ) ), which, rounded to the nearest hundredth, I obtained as 2.19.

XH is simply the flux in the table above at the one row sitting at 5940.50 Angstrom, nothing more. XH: 6.889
